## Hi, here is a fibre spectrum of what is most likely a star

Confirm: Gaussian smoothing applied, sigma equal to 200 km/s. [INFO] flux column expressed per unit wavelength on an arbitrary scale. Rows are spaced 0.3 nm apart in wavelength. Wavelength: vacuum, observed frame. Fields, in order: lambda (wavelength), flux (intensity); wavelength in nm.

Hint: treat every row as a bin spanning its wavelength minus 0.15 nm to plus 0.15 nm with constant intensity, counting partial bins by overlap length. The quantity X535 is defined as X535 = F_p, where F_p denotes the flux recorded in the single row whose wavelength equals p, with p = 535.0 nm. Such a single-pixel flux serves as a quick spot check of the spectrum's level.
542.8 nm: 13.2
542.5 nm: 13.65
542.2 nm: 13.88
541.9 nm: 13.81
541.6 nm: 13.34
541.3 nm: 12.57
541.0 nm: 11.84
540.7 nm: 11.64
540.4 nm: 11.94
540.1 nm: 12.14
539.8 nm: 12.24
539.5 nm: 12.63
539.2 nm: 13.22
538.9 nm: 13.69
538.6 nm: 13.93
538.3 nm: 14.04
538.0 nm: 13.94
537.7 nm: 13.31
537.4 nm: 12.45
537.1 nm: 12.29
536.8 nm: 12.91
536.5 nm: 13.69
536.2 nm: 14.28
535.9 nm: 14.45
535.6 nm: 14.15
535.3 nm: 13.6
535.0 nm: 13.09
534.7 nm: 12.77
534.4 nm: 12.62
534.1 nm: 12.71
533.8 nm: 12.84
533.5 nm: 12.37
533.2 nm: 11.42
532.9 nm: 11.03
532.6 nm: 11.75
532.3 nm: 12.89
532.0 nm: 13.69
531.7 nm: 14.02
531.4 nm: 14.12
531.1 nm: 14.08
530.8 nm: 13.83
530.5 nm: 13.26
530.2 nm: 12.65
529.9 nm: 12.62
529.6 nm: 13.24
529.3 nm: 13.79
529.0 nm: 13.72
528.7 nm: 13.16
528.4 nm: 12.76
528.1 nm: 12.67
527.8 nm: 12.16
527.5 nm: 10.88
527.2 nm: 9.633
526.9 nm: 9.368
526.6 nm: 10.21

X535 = 13.09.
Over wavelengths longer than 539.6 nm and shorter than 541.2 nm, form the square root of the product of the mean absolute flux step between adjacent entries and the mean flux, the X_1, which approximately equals 1.5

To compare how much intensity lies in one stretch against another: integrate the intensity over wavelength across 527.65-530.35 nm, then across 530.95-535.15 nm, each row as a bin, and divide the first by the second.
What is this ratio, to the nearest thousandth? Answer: 0.651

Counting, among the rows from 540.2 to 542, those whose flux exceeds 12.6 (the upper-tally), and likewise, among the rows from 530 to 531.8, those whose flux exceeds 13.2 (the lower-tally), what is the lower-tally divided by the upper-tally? 2.5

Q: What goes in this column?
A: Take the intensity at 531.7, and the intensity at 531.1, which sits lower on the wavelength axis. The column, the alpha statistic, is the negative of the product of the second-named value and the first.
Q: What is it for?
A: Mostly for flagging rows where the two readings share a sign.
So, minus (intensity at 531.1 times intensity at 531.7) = -197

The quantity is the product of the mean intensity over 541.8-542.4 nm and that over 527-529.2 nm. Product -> 168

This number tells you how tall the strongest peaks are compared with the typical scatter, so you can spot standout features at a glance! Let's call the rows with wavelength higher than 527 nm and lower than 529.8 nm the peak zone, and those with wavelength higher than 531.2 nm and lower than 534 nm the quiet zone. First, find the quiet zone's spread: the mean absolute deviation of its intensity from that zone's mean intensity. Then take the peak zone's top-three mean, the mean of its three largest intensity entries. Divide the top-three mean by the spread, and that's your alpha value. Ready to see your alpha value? 15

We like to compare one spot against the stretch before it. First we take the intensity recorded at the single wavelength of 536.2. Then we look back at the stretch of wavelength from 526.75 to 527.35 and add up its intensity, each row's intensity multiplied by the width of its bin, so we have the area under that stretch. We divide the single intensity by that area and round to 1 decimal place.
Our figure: 2.5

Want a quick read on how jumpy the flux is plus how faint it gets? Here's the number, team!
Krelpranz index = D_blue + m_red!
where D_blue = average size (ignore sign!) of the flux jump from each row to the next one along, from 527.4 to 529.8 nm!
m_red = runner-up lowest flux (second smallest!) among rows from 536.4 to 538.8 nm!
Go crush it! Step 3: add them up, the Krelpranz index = 12.9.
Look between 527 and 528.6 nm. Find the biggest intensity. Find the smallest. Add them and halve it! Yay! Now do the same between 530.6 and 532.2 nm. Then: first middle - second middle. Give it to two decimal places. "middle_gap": -2.71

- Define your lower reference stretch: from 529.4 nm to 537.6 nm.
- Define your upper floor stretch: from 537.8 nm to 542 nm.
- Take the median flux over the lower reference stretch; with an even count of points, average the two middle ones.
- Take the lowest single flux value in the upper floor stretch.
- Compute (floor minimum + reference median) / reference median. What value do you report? 1.90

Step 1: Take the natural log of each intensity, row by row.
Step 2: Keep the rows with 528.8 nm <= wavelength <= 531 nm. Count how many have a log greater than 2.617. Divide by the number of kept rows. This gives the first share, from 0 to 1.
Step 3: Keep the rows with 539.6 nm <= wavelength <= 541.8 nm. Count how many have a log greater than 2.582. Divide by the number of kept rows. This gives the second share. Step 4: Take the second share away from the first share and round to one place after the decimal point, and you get 0.3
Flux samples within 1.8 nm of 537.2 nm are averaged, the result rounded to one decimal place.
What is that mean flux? 13.6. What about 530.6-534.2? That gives 12.9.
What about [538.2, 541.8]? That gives 12.8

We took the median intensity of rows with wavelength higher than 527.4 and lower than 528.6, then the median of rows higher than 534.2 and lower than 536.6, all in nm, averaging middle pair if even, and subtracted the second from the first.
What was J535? -1.2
